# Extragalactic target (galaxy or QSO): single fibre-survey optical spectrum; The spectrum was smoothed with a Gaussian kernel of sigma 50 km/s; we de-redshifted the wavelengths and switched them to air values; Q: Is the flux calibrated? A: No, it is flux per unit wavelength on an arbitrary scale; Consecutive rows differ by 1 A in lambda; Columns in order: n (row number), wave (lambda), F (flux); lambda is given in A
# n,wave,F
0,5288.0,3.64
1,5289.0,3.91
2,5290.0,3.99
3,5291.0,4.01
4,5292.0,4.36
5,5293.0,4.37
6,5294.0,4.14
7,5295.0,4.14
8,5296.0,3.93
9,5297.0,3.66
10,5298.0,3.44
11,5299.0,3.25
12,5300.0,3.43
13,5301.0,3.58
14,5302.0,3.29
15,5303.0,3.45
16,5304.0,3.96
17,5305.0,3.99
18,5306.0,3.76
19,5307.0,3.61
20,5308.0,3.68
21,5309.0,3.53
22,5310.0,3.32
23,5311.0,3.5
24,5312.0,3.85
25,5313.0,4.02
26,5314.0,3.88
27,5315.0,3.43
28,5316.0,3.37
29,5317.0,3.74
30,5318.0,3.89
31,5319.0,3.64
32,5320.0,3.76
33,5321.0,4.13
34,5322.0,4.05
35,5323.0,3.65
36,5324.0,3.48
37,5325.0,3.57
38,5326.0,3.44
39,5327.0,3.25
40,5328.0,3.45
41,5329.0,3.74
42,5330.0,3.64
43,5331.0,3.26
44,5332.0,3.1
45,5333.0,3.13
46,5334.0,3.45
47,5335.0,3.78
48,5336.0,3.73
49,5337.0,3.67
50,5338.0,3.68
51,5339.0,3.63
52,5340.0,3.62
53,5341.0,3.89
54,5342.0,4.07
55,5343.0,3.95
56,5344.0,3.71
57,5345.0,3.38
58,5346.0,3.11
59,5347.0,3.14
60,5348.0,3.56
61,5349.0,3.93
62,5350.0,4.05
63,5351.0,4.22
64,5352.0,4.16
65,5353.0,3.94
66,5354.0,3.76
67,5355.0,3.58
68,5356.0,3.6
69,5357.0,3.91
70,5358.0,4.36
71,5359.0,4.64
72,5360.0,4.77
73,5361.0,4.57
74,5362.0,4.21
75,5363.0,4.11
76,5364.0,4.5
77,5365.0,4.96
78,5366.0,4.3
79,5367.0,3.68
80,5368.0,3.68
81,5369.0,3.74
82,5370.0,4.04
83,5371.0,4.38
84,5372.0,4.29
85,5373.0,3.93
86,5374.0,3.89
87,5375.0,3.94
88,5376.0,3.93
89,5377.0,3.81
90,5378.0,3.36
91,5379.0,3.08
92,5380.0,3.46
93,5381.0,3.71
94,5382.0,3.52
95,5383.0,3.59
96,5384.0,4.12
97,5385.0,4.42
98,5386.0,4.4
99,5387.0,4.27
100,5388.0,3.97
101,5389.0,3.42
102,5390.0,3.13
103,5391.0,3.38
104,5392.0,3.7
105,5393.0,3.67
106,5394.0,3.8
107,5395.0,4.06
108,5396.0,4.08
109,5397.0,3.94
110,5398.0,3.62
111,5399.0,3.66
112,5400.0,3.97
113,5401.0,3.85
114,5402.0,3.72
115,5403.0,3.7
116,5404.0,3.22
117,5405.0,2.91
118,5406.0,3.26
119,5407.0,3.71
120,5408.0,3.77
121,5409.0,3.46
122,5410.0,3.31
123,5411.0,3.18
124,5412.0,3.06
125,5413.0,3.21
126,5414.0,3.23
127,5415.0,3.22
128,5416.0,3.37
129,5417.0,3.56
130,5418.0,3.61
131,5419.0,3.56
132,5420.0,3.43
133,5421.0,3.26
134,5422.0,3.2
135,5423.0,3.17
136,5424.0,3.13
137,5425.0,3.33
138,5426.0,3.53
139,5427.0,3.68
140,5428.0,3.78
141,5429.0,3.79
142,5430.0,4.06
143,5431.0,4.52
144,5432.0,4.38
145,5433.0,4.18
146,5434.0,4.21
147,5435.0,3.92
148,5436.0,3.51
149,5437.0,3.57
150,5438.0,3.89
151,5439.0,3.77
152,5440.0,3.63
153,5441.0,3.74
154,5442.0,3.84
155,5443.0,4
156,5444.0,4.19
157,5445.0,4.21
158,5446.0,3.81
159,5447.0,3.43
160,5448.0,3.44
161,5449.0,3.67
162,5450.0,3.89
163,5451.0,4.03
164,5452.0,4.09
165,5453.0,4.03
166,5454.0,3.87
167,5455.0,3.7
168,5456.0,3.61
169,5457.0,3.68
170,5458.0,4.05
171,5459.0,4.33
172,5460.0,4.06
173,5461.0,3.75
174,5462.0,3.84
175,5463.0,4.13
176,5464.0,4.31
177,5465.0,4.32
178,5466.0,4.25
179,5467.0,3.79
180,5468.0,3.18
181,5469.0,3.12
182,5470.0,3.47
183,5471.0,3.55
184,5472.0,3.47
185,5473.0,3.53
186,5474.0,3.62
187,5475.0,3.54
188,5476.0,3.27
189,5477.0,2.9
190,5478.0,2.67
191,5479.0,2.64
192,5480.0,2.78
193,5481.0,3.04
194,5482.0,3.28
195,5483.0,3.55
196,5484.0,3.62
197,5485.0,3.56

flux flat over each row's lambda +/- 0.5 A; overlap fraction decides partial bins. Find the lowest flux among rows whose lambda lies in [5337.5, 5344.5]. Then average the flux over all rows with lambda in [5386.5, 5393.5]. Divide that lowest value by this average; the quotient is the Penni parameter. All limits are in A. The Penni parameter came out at 0.99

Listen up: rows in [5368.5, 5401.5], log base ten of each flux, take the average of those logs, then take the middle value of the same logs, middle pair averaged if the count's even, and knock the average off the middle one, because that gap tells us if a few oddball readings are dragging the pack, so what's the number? 0.0049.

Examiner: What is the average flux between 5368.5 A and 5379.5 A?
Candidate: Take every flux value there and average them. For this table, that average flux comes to 3.85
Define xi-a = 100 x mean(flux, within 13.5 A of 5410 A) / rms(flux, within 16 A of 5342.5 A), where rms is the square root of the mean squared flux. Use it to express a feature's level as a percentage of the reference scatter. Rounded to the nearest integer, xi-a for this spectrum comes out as 94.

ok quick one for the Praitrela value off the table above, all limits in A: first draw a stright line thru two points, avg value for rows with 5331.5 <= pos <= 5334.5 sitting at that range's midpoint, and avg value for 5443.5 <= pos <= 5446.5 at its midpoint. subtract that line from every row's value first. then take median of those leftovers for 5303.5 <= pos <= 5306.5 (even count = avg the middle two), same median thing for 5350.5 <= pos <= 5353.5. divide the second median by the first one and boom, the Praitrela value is 0.8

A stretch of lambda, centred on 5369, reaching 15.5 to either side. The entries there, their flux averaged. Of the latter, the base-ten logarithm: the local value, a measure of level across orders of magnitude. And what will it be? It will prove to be 0.600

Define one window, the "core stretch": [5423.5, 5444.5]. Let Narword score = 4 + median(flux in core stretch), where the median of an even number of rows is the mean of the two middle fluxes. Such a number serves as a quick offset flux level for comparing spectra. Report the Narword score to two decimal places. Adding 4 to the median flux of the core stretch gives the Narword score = 7.79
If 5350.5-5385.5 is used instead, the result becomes 7.94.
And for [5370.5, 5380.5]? 7.91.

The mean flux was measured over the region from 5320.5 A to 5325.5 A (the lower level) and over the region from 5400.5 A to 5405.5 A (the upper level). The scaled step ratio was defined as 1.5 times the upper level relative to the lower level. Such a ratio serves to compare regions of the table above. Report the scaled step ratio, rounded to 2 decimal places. 1.38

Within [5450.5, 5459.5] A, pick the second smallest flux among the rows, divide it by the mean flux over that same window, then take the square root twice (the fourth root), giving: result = 0.984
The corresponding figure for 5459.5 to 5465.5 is 0.986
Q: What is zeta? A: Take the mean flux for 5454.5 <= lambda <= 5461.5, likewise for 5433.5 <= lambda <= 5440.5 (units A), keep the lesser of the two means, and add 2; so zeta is 5.79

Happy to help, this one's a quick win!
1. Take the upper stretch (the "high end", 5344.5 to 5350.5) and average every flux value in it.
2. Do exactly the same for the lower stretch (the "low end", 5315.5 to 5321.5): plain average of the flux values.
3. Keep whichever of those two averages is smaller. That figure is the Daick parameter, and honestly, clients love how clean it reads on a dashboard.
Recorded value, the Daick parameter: 3.53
